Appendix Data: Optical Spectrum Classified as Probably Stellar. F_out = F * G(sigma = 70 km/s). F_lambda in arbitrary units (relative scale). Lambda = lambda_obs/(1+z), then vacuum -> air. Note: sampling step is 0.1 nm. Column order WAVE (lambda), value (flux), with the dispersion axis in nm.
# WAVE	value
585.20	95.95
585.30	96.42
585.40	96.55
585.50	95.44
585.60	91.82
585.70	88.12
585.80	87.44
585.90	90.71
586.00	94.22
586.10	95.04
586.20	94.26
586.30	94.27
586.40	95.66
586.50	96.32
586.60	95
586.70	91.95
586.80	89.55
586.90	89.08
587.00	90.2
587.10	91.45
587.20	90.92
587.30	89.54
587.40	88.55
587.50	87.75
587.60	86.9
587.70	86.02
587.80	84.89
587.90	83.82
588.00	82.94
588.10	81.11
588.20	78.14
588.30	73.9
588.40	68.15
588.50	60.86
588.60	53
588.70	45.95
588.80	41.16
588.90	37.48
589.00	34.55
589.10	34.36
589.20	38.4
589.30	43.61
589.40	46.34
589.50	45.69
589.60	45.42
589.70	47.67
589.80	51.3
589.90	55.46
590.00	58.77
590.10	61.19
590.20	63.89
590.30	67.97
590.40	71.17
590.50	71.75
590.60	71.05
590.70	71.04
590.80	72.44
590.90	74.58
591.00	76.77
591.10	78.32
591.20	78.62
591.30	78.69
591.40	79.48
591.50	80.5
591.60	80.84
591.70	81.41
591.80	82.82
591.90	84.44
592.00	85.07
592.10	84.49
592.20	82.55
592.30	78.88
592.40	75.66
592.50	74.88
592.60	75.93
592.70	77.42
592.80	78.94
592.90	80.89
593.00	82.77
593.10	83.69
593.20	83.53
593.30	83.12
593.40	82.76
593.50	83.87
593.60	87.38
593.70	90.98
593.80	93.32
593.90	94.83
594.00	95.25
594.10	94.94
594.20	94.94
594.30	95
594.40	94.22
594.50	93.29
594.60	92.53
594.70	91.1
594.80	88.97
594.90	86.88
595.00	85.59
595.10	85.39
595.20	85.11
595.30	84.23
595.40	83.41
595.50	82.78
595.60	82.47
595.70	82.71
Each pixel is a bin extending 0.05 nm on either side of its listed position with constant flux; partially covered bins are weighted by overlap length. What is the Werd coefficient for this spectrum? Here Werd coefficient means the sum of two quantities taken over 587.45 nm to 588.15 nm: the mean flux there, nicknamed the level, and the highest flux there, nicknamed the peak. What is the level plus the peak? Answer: 173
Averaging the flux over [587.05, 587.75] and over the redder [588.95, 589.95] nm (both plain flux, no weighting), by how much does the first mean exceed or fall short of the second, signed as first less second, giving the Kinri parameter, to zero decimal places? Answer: 44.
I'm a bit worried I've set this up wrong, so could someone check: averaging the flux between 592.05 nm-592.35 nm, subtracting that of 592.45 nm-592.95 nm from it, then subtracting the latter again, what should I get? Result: -73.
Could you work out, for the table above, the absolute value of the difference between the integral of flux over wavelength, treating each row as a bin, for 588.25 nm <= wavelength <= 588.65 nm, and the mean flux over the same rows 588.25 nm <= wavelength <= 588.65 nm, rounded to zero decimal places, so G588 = 38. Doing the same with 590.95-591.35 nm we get 47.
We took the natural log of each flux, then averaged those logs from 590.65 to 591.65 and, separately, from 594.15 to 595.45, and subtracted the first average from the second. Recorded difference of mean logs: 0.15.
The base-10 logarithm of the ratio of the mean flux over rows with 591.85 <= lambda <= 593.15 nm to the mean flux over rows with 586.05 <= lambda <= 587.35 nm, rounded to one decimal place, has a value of -0.1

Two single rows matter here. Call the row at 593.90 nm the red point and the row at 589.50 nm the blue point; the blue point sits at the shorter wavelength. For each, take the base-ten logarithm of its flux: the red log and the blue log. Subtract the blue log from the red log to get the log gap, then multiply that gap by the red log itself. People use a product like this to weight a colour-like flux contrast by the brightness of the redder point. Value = 0.63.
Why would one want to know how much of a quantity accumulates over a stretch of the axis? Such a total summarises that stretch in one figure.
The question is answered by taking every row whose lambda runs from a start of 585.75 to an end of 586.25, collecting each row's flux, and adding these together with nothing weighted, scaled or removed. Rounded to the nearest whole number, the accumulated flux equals 462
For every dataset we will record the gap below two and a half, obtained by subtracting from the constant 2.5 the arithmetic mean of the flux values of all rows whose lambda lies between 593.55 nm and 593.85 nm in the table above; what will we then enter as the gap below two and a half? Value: -88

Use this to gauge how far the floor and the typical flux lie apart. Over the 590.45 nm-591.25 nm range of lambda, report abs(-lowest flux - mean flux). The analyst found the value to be 145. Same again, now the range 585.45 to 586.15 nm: 179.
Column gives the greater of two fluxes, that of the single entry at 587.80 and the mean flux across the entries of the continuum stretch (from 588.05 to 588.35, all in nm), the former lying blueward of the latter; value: 85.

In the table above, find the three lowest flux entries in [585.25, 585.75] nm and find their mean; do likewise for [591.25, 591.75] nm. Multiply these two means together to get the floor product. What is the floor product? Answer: 7303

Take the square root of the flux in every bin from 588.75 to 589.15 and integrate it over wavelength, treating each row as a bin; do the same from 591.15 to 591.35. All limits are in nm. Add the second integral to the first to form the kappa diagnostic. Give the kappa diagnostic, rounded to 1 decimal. 4.2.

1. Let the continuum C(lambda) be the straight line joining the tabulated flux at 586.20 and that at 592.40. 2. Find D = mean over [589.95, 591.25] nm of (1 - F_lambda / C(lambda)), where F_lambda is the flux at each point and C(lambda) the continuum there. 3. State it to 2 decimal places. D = 0.13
